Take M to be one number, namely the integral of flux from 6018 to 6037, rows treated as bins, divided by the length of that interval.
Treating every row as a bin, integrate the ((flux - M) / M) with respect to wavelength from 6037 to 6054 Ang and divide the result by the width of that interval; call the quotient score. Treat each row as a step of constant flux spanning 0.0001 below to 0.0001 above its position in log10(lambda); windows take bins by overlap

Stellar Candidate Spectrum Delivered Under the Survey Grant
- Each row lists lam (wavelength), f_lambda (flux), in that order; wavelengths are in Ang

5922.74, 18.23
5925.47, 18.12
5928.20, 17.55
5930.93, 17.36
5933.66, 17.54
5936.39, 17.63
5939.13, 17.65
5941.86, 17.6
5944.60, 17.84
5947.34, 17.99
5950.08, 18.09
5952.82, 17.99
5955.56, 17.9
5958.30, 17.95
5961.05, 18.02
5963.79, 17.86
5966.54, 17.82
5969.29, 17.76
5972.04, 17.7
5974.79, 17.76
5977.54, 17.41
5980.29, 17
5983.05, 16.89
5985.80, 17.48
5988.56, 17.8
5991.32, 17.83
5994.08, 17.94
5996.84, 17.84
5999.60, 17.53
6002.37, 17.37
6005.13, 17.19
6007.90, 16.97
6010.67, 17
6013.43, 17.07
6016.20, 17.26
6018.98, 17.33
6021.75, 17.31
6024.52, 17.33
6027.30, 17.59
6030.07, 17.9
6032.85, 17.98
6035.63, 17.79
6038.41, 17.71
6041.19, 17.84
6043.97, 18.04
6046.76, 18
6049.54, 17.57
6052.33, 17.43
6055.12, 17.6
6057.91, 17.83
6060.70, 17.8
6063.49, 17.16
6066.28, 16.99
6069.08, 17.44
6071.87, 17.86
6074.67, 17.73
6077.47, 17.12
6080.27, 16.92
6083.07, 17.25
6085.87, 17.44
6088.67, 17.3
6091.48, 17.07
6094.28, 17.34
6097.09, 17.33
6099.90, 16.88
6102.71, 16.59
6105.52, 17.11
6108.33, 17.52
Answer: 0.008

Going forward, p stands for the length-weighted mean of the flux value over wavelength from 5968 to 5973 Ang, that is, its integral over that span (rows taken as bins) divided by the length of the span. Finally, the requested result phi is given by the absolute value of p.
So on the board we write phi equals 17.7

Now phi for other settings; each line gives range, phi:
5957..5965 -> 17.9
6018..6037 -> 17.6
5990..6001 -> 17.8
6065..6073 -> 17.4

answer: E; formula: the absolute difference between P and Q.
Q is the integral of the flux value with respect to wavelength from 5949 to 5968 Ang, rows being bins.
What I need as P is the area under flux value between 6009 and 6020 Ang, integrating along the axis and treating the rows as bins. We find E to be 152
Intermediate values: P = 189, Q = 341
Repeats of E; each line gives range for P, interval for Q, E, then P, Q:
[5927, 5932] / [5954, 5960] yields 20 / 87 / 108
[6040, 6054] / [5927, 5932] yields 161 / 249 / 87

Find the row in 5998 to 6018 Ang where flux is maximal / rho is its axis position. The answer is 5999.60 Ang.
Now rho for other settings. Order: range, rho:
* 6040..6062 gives 6043.97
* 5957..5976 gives 5961.05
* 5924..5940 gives 5925.47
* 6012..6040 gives 6032.85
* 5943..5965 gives 5950.08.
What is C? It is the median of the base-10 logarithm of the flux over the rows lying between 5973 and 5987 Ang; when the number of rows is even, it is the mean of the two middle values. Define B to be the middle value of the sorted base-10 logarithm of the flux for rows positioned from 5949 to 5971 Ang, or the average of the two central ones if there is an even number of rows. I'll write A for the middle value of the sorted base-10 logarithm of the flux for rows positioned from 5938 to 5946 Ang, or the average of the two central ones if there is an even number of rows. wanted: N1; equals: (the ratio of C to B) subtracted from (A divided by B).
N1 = 0.005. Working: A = 1.25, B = 1.25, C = 1.241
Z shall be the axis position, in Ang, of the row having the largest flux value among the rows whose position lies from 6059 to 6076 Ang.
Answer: 6071.87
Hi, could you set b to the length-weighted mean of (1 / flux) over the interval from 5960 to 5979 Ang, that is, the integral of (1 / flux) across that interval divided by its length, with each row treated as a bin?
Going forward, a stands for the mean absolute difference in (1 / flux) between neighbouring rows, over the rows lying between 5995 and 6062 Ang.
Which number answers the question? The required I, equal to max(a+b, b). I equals 0.0569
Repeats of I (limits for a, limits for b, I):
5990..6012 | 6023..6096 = 0.0576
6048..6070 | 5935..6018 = 0.0577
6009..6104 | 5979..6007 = 0.0579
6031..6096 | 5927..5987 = 0.0574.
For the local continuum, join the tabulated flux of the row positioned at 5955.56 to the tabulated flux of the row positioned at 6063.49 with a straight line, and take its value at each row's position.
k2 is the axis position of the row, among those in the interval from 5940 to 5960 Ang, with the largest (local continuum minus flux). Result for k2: 5941.86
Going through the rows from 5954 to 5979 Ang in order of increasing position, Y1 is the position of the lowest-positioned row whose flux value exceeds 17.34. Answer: 5955.56 Ang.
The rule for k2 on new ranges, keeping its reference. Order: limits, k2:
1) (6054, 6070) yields 6066.28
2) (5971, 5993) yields 5983.05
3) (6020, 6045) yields 6021.75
